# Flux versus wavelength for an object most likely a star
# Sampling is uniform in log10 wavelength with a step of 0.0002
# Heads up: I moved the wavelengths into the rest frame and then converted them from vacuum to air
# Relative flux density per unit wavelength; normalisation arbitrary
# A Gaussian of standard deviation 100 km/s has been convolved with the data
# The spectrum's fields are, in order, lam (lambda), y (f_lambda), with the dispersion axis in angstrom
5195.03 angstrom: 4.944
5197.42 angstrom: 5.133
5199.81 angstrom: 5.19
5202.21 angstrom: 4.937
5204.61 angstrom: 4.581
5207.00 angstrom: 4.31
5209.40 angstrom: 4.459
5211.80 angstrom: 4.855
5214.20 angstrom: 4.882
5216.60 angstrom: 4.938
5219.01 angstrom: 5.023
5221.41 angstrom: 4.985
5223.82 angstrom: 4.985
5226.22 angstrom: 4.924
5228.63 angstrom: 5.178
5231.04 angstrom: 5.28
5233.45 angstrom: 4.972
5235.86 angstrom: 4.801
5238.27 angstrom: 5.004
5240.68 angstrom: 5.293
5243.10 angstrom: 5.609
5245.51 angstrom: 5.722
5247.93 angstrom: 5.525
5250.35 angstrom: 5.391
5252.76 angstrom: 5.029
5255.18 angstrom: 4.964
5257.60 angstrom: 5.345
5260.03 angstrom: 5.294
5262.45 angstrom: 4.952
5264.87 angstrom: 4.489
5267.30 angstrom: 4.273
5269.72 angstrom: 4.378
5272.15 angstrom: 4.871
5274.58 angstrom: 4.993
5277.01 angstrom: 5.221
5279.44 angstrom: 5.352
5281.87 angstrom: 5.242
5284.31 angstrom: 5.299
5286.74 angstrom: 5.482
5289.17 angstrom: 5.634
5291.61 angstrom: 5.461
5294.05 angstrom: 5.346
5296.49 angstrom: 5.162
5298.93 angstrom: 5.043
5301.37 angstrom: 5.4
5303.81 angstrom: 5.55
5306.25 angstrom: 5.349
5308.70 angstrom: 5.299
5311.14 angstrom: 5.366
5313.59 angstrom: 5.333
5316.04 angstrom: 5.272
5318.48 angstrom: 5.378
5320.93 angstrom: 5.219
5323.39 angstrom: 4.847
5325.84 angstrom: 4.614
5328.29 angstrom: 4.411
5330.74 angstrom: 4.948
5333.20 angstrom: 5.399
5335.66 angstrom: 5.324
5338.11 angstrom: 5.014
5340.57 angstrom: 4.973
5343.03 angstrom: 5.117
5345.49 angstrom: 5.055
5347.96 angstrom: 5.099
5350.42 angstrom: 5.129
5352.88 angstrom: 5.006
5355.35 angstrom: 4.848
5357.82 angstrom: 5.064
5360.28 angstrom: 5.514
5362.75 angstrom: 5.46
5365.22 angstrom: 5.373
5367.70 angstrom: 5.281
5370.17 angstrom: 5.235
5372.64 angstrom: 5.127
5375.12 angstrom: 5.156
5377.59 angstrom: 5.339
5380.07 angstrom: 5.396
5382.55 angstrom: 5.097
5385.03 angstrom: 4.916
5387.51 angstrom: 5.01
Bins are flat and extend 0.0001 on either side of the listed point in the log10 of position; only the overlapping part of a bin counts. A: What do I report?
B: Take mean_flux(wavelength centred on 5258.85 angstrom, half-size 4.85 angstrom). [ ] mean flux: 5.14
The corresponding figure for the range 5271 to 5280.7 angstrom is 5.11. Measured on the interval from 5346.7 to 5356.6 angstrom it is 5.02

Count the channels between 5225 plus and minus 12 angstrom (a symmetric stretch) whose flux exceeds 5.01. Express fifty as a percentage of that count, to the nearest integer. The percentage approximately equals 1667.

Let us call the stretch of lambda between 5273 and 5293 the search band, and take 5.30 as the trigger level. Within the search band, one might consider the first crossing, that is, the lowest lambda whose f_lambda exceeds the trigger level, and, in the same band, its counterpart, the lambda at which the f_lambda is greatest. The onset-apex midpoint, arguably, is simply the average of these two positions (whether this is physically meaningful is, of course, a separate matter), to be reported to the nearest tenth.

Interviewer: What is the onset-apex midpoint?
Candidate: 5284.3 angstrom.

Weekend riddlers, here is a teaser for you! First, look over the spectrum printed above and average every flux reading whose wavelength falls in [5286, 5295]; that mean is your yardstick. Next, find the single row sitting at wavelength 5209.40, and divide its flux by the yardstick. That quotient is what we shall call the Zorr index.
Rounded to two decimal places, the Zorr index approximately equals 0.81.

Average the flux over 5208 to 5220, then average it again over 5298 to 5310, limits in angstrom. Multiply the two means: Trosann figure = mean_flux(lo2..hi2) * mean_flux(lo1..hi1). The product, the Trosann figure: 25.7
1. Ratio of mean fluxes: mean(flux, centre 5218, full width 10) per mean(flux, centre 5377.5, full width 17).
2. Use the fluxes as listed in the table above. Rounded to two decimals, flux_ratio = 0.96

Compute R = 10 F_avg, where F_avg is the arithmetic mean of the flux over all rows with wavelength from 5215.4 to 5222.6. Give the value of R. 49.8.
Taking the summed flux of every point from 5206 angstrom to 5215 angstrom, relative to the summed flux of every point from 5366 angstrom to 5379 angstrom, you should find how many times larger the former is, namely 0.71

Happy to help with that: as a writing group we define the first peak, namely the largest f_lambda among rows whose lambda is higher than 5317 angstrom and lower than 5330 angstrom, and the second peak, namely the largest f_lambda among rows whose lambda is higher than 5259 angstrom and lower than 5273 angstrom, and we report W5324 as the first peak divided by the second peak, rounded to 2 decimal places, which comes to 1.02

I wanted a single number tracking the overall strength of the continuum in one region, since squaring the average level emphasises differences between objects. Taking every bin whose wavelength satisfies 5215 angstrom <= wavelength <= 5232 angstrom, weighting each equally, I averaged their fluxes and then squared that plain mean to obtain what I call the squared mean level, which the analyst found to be 25.4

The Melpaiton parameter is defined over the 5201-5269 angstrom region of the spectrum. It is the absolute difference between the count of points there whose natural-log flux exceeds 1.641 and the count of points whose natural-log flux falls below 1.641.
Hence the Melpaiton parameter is 10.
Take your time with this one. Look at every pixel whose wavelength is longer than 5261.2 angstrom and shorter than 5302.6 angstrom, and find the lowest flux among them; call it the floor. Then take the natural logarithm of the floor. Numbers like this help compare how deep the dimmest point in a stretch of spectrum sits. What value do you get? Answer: 1.45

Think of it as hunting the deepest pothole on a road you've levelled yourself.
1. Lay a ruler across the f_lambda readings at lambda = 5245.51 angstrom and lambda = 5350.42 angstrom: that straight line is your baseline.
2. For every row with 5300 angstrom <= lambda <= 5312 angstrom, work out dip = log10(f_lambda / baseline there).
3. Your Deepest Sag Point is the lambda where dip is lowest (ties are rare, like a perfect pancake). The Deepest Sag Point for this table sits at 5308.70 angstrom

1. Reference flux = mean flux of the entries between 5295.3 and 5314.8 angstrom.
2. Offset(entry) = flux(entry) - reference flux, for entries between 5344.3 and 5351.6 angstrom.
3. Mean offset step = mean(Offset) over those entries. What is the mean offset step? -0.22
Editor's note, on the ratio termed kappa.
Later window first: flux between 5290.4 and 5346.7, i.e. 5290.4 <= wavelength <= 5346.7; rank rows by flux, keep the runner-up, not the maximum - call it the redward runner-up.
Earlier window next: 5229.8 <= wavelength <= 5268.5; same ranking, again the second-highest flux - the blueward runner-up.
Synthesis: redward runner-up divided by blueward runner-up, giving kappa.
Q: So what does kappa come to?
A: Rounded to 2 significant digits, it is 0.97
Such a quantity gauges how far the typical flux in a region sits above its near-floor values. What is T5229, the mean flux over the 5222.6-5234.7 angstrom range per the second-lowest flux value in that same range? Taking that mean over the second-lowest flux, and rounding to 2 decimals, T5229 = 1.02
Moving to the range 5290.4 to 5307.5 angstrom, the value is 1.03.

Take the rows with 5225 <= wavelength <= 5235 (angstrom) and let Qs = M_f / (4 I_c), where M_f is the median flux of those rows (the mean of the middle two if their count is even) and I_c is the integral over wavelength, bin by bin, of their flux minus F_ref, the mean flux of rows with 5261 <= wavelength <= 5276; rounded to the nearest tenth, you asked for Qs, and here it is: 0.3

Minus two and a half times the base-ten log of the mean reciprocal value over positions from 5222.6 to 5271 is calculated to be 1.76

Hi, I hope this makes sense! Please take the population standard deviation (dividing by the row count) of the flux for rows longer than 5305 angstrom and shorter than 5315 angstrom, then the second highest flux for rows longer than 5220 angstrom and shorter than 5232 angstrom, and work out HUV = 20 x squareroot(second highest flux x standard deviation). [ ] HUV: 7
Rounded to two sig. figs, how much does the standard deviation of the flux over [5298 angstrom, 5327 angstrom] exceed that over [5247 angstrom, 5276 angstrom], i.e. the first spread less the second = -0.14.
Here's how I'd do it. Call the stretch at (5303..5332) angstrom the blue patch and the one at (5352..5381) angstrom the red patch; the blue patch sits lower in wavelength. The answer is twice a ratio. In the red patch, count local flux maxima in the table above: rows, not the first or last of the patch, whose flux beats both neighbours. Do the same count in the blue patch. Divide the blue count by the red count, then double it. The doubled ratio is 4.0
